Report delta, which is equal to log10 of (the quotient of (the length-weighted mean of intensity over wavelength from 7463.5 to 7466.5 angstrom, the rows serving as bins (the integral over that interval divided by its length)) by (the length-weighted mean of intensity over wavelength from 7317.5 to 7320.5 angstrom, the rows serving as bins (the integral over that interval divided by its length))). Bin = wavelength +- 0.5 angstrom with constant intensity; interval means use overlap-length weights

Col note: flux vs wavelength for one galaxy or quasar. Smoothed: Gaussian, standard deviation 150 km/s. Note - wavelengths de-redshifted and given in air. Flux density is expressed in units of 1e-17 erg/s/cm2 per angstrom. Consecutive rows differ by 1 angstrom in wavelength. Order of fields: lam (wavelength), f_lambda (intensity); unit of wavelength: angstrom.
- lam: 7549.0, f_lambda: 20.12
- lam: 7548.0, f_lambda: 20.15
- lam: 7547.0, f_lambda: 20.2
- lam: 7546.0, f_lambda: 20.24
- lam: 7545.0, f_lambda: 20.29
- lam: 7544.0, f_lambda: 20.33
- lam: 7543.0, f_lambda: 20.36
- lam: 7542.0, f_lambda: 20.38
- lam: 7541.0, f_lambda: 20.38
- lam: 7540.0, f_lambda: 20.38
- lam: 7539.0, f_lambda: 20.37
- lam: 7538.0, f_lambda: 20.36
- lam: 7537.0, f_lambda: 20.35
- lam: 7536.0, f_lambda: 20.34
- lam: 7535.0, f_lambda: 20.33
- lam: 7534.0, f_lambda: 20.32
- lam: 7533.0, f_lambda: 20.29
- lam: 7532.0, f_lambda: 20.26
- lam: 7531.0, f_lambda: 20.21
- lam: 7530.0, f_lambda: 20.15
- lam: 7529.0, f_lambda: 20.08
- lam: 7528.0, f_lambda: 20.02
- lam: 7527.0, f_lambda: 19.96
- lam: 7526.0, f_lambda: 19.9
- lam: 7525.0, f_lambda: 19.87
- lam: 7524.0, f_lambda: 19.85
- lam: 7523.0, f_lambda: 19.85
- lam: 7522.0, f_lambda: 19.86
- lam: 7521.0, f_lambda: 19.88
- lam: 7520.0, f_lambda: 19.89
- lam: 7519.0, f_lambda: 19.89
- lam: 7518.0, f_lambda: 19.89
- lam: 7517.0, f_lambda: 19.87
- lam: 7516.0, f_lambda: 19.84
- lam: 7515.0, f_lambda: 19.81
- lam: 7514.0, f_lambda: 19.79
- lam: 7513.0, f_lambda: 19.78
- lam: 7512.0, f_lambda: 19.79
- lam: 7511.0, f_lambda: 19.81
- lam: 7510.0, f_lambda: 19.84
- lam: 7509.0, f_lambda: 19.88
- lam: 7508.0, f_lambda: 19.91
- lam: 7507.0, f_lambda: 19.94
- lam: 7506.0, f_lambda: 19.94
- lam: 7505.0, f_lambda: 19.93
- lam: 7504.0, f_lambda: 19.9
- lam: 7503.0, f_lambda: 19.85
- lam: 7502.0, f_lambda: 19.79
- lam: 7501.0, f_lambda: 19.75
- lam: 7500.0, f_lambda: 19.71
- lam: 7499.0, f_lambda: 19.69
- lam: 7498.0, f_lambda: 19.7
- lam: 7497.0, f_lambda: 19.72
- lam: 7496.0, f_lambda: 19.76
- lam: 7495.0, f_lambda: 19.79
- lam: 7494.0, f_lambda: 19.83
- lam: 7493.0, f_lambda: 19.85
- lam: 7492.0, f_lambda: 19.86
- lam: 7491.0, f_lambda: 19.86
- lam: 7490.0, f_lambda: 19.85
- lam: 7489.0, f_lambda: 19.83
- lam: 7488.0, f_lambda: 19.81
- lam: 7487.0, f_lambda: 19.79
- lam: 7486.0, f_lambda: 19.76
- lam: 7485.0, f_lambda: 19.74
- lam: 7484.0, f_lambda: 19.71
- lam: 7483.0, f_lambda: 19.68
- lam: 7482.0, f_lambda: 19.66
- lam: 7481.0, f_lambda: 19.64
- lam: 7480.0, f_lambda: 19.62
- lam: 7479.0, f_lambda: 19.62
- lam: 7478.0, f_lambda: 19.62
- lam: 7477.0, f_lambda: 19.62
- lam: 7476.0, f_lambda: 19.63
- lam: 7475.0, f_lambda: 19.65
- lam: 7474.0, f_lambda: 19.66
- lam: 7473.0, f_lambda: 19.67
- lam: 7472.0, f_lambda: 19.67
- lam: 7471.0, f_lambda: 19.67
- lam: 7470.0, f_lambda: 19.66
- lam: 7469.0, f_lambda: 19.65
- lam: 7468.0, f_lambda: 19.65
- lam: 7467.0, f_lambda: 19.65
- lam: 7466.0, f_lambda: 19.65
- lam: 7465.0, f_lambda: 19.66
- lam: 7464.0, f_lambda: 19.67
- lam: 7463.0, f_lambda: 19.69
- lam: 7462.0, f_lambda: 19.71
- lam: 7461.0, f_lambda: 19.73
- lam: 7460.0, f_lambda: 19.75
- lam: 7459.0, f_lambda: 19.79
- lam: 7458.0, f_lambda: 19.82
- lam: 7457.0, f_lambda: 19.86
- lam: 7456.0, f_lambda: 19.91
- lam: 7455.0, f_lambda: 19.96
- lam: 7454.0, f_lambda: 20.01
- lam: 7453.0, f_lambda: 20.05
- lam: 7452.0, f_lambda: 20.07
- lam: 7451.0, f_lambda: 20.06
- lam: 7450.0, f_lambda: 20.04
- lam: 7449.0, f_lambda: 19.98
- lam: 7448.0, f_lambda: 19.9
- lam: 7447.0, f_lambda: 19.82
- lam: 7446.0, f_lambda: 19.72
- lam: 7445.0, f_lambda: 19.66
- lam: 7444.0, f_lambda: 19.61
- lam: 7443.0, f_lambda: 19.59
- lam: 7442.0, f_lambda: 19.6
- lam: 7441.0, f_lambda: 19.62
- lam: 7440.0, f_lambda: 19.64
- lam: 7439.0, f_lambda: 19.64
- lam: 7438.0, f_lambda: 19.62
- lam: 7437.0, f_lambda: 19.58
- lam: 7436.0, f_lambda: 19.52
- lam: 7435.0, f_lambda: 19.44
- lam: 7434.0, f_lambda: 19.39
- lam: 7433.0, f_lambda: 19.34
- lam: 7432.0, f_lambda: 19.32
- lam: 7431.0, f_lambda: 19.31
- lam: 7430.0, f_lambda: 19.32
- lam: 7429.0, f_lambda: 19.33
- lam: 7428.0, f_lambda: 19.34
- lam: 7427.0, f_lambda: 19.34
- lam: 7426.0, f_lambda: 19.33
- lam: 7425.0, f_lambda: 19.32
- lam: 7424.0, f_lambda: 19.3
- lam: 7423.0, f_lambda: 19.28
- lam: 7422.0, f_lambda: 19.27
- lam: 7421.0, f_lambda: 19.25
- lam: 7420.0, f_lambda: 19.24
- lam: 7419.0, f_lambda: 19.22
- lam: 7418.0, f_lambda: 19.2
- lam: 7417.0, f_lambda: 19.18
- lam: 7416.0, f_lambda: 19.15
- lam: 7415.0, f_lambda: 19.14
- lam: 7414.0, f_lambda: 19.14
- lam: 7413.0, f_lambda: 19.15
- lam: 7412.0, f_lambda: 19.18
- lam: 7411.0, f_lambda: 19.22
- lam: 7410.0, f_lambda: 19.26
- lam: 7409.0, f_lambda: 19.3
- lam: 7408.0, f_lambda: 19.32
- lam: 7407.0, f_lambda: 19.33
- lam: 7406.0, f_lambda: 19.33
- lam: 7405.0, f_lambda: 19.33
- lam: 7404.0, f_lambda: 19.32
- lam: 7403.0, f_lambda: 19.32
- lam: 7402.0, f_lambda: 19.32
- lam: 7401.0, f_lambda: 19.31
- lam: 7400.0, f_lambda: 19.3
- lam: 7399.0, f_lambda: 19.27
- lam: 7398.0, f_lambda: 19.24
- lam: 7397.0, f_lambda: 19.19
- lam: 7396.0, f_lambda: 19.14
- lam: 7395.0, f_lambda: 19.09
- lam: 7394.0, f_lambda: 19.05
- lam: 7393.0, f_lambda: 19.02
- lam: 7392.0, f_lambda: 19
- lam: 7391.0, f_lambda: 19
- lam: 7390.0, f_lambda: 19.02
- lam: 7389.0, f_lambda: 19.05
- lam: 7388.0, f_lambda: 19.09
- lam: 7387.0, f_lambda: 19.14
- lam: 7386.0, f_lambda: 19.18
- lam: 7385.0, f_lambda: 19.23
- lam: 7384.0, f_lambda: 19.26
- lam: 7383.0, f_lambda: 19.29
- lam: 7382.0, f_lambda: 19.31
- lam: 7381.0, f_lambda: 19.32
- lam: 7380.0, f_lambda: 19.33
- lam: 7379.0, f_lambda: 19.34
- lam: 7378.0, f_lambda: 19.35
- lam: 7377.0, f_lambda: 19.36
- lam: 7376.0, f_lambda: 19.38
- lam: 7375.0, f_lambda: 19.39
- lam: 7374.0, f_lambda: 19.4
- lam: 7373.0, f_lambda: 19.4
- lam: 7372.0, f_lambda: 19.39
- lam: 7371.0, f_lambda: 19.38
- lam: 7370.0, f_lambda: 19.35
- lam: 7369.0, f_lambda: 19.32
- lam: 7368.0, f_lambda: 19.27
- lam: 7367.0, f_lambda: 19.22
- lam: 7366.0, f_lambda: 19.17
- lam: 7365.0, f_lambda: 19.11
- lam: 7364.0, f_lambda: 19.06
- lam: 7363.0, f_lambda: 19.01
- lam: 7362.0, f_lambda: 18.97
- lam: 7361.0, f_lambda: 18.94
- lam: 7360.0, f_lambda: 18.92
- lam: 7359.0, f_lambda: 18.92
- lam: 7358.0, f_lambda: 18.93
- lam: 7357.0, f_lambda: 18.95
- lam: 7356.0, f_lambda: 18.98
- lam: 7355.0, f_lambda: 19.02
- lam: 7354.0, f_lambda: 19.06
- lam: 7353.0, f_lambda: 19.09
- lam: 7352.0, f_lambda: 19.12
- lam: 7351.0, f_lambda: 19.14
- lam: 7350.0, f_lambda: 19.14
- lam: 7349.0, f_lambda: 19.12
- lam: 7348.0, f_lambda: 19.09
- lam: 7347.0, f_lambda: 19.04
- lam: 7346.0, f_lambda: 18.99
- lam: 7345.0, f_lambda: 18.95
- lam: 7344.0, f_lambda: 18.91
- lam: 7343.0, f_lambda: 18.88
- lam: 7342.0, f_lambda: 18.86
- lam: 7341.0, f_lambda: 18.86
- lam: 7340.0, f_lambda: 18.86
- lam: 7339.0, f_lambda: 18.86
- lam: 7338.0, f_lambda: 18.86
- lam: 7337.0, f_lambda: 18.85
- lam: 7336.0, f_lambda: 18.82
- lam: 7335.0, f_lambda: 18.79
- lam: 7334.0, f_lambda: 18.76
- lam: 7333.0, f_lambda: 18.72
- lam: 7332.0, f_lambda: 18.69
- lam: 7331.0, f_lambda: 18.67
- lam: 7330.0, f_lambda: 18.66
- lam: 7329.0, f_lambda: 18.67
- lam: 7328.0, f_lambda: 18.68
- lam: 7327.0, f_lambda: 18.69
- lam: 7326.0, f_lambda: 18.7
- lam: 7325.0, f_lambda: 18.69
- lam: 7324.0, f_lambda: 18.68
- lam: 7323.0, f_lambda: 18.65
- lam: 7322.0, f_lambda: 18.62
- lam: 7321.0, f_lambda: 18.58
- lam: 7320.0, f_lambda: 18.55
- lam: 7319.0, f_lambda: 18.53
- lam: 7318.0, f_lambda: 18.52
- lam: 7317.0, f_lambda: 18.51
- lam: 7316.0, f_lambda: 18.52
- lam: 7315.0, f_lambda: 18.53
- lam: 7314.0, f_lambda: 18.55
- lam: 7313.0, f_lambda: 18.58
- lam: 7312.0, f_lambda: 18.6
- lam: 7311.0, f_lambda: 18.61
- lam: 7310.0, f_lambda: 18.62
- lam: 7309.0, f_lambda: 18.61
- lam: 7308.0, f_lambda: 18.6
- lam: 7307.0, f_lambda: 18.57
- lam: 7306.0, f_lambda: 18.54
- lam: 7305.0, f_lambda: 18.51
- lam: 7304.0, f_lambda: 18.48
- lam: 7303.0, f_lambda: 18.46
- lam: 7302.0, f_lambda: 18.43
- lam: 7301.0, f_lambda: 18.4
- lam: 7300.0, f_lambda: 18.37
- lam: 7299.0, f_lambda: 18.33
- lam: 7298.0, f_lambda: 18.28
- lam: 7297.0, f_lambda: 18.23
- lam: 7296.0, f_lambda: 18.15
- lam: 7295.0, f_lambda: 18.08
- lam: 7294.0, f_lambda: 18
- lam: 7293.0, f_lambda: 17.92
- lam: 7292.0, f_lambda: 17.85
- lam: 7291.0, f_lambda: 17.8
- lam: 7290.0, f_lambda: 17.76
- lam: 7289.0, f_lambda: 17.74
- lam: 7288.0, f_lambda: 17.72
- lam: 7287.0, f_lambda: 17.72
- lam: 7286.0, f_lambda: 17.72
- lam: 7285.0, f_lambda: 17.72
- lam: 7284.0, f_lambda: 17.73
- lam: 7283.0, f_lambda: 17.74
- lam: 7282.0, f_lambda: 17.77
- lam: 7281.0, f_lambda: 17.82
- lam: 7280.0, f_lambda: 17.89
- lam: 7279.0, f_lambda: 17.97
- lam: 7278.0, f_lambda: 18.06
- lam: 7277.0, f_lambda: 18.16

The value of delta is 0.026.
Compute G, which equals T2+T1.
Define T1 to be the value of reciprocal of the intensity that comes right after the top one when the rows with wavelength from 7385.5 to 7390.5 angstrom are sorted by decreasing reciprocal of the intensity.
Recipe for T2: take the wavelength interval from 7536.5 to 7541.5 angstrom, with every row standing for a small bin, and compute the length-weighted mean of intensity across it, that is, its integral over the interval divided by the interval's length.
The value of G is 20.4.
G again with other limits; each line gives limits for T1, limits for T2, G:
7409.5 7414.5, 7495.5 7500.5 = 19.8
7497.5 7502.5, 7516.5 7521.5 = 19.9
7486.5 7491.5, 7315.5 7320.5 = 18.6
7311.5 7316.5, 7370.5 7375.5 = 19.4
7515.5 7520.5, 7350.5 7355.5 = 19.1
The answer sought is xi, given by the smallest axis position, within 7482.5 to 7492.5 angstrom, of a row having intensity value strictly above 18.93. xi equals 7483.0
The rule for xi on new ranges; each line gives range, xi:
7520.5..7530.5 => 7521.0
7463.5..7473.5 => 7464.0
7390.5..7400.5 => 7391.0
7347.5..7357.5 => 7348.0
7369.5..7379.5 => 7370.0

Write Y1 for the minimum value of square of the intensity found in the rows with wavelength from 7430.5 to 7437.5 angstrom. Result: 373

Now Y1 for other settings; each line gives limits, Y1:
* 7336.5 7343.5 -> 355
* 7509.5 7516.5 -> 391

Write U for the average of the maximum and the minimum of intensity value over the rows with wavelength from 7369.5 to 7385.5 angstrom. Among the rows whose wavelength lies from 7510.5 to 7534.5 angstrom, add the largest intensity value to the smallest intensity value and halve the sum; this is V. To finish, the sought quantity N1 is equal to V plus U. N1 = 39.4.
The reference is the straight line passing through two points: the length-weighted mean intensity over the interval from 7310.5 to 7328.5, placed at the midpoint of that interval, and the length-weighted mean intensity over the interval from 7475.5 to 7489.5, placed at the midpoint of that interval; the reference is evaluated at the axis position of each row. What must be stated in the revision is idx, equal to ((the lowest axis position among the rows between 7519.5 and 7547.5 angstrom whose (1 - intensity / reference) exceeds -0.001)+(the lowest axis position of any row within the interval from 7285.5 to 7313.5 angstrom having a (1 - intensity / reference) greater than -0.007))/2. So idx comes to 7403.0 angstrom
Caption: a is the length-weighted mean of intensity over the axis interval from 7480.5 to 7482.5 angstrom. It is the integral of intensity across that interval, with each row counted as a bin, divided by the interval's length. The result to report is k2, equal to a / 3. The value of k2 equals 6.55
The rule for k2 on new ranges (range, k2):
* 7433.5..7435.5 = 6.47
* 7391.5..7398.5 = 6.37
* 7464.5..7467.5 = 6.55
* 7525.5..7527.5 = 6.64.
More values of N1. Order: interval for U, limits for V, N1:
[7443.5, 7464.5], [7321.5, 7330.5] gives 38.5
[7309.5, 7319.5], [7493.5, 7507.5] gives 38.4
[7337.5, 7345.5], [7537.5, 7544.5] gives 39.3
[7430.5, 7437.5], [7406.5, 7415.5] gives 38.7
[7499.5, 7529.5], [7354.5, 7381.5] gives 39.1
